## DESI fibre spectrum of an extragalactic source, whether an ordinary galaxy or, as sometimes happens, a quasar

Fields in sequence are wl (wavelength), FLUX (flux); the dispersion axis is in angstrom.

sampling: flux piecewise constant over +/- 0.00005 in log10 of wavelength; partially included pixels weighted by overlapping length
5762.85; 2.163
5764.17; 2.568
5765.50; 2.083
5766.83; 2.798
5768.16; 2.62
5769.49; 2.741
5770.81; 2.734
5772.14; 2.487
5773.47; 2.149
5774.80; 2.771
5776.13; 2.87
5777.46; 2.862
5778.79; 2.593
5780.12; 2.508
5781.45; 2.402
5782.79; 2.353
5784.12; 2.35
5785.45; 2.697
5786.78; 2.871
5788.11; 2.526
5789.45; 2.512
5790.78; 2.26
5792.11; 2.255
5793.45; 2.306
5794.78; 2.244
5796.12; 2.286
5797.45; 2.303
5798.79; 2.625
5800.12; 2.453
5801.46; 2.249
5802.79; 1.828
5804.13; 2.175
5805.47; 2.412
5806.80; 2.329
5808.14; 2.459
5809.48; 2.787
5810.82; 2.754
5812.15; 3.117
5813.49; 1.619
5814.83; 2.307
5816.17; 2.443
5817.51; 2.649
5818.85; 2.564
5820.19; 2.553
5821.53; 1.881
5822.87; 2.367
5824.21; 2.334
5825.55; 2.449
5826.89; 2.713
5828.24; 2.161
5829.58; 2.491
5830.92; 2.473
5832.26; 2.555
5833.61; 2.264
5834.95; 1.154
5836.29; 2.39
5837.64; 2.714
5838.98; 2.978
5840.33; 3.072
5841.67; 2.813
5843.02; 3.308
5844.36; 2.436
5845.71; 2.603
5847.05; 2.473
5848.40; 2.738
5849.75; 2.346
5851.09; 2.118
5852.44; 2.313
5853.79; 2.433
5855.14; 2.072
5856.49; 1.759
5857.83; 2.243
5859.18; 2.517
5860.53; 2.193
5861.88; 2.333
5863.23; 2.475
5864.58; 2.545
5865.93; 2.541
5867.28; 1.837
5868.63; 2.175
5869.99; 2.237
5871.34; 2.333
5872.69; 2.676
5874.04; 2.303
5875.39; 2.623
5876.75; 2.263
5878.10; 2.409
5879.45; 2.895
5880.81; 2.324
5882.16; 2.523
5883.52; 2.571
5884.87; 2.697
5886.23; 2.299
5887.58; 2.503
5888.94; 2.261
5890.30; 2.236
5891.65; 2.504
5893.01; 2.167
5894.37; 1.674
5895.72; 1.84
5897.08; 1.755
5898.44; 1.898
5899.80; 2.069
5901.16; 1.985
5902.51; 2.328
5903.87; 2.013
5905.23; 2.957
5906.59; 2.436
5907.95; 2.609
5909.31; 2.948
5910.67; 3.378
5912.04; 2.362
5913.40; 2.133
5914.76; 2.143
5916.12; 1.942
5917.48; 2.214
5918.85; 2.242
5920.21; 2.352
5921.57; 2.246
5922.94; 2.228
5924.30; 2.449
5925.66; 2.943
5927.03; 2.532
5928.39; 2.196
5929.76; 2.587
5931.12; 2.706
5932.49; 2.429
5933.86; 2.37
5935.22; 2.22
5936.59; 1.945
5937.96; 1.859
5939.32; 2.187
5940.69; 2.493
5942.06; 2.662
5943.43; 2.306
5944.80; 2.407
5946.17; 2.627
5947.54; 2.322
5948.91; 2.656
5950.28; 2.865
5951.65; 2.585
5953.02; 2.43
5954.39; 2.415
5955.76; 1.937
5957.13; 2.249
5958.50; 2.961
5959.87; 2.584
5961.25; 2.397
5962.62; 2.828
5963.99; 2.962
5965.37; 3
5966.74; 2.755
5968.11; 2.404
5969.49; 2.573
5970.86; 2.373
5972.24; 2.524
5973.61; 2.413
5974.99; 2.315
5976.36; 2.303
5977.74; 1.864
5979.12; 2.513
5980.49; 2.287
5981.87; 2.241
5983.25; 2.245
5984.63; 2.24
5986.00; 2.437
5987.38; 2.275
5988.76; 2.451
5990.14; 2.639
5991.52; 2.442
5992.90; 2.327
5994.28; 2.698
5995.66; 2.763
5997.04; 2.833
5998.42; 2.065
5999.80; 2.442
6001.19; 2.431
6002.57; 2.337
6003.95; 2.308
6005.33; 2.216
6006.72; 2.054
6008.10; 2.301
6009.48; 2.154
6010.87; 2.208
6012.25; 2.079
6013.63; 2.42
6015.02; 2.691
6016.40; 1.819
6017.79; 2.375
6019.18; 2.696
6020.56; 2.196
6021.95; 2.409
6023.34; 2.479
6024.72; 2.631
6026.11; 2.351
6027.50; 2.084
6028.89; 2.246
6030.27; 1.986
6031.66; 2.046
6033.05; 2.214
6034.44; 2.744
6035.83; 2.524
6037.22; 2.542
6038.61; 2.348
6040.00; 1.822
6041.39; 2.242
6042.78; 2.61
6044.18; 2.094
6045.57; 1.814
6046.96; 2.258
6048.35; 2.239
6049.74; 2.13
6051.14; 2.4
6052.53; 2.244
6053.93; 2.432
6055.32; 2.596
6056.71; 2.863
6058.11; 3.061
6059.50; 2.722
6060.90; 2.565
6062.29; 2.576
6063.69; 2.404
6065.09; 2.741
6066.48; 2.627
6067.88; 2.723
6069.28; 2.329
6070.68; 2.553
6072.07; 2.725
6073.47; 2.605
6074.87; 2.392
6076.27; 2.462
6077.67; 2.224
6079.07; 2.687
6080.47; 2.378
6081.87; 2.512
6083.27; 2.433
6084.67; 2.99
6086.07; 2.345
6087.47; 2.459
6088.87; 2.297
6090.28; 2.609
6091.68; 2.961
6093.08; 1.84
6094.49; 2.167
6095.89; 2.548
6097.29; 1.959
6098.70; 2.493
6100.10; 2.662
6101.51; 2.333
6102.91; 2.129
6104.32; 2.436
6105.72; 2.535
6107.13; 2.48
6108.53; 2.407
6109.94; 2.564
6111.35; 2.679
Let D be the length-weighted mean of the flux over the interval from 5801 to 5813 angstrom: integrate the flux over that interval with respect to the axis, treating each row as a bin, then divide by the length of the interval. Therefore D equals 2.45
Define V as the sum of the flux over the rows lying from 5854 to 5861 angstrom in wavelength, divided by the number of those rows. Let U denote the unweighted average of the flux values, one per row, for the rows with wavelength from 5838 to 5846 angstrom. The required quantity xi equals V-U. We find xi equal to -0.71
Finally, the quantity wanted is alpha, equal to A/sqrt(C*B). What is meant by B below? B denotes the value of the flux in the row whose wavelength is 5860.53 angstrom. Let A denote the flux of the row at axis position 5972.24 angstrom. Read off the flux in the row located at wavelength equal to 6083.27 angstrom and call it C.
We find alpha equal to 1.09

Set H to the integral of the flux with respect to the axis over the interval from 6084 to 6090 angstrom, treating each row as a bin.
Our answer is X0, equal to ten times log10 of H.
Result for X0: 11.8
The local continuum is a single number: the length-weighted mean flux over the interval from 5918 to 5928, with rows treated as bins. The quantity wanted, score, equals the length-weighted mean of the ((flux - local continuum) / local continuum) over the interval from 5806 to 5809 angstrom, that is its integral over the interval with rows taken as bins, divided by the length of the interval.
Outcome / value 0.001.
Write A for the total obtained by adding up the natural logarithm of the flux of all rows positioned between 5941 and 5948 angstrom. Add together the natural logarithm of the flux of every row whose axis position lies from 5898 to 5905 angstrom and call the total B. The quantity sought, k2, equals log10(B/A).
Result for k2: -0.10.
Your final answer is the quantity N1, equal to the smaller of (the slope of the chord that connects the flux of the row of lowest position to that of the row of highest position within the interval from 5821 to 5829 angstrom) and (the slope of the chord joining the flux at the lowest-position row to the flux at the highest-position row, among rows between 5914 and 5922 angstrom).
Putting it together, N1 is 0.015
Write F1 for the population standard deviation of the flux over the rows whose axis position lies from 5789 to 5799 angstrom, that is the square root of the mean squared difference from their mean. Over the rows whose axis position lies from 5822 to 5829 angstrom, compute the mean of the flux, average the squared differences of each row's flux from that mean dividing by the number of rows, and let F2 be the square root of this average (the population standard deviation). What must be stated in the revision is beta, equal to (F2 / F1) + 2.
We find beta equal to 3.37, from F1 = 0.13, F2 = 0.18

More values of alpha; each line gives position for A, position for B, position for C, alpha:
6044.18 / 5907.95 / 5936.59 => 0.93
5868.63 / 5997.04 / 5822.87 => 0.84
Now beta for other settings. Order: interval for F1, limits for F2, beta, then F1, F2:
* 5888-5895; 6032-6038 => 2.70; 0.27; 0.19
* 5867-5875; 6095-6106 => 2.89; 0.25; 0.22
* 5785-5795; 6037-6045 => 3.22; 0.22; 0.27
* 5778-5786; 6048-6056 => 3.19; 0.13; 0.15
